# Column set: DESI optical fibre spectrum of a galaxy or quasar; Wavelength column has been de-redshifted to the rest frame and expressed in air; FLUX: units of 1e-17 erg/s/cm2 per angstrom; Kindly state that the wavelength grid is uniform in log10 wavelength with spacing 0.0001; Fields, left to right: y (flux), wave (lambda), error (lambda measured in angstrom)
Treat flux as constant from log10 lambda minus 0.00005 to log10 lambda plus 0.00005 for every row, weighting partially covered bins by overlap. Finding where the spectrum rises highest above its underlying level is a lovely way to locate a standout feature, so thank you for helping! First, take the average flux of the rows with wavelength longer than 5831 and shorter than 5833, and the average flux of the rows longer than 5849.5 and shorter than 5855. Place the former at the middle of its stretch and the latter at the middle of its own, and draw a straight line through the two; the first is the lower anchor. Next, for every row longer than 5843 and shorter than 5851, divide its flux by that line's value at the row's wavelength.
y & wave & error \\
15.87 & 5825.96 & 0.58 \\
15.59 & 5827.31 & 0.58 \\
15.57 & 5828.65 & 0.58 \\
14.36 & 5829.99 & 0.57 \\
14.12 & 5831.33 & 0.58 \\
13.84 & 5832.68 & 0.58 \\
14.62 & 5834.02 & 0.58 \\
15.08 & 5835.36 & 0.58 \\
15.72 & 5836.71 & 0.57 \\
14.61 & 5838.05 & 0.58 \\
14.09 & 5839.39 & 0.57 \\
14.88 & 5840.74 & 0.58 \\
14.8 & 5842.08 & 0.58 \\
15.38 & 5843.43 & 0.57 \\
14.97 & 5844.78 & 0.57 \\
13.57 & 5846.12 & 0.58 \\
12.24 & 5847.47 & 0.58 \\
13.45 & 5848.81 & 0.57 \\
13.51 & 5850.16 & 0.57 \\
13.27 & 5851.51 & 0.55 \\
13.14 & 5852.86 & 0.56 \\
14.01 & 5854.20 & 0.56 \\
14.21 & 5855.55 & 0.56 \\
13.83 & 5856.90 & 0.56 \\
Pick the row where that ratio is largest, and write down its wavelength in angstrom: 5843.43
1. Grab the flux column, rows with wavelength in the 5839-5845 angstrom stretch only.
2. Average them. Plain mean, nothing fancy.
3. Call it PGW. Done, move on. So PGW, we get 14.8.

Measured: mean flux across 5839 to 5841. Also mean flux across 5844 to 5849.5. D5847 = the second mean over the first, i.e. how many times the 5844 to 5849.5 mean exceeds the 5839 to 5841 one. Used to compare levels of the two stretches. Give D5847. 0.94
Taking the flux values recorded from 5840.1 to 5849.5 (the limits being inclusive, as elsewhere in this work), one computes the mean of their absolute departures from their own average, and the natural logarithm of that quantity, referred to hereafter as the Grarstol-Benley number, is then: -0.06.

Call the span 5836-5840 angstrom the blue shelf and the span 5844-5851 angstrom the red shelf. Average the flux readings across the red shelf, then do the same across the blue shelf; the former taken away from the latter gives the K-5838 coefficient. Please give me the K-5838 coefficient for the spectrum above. 1.26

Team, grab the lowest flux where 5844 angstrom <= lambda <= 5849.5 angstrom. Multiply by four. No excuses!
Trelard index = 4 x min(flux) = 49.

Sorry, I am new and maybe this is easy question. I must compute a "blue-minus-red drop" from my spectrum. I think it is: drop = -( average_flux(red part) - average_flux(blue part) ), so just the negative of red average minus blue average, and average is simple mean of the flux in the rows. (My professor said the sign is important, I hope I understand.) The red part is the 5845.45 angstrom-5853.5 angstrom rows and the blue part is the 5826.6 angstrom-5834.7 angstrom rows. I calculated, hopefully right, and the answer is 1.5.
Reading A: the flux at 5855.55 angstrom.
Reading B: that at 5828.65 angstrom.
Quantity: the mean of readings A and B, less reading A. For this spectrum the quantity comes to 0.7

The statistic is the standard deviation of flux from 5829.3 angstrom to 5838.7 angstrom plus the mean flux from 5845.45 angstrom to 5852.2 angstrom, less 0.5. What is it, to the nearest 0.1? 13.3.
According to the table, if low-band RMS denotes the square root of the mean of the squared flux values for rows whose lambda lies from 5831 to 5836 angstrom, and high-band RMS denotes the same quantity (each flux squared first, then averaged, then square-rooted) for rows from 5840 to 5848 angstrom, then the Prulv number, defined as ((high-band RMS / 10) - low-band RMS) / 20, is -0.65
